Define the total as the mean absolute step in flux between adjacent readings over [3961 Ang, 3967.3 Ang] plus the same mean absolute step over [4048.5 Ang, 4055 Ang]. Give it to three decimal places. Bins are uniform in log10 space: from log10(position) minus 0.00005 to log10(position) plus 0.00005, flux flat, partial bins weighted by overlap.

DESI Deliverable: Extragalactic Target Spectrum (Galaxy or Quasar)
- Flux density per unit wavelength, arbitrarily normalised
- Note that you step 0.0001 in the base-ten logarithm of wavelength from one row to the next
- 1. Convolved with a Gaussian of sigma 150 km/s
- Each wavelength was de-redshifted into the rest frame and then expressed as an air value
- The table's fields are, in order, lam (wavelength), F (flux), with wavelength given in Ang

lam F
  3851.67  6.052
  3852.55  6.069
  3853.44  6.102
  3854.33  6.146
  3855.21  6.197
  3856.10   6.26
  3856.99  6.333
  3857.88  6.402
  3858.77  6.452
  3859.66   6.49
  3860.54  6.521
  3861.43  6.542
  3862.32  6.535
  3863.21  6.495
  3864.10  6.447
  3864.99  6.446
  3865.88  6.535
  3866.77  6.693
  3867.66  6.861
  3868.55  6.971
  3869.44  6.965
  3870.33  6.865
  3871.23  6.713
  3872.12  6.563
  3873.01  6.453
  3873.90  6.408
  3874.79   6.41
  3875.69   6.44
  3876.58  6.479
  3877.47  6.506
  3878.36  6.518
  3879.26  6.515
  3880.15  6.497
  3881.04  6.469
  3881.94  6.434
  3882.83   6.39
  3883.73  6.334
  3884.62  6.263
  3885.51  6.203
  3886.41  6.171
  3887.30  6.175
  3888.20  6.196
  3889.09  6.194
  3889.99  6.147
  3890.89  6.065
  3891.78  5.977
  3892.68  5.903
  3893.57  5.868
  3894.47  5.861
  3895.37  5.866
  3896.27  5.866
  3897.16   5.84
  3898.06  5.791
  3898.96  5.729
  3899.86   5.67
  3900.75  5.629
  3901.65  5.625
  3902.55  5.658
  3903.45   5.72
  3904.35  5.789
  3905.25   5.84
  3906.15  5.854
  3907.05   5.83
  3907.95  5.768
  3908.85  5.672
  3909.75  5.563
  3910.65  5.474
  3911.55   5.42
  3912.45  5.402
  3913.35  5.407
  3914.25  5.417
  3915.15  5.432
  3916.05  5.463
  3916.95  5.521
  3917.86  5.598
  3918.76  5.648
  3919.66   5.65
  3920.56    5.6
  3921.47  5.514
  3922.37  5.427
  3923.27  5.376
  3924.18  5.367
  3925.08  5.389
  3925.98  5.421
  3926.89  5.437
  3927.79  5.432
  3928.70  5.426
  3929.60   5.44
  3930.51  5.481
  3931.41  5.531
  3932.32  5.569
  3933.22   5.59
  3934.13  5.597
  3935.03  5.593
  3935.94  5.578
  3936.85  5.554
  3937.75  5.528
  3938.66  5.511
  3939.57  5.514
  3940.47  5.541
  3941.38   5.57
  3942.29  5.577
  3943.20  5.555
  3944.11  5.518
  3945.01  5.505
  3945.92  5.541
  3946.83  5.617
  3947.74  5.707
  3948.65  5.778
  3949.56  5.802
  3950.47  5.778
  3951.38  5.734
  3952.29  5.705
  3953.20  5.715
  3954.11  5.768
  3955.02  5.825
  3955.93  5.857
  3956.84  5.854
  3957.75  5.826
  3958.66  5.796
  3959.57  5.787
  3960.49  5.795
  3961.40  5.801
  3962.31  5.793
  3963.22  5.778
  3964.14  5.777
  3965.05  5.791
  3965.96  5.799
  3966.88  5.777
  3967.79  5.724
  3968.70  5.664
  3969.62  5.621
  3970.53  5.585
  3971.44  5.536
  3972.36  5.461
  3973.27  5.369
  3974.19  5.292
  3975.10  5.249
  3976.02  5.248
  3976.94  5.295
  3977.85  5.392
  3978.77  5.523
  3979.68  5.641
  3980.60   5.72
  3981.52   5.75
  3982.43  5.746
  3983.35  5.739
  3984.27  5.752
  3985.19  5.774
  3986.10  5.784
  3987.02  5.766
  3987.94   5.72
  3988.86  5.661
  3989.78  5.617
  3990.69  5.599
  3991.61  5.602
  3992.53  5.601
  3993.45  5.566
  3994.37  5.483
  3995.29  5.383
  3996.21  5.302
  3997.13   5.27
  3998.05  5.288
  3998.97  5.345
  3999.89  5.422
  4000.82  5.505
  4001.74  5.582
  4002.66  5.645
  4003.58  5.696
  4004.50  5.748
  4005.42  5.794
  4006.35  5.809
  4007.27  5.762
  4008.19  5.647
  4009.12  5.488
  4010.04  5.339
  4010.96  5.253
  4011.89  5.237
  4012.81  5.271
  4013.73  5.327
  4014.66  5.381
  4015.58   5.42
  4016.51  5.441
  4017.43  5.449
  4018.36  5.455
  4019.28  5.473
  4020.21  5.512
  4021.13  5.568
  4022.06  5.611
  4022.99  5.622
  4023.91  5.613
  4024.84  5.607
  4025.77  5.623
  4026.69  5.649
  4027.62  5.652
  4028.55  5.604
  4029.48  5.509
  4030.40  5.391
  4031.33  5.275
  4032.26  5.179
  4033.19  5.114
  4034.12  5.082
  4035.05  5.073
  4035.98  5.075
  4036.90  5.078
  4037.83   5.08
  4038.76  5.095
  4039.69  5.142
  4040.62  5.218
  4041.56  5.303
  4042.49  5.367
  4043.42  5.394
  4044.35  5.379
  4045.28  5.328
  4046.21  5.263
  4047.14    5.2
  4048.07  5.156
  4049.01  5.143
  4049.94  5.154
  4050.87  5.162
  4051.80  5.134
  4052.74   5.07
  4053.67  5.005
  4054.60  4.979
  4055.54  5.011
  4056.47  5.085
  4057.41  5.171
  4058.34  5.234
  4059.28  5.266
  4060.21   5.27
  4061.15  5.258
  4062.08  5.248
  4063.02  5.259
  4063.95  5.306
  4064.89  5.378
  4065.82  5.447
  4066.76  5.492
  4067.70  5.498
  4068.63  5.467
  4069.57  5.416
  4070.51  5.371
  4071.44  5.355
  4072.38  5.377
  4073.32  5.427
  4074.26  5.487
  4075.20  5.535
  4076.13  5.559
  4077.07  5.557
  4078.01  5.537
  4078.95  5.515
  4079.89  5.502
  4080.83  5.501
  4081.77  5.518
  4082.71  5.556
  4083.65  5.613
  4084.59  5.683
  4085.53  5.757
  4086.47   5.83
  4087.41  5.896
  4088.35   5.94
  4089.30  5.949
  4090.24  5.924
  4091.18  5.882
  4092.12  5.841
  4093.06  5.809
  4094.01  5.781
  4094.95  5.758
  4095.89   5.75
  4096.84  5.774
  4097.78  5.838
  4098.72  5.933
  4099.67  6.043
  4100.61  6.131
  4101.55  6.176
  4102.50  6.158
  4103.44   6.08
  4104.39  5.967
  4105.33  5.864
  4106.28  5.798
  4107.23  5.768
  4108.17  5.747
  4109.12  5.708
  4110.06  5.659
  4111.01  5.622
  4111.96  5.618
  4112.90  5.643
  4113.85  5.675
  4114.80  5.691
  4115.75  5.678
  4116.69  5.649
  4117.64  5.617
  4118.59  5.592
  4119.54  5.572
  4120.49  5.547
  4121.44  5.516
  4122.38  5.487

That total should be 0.045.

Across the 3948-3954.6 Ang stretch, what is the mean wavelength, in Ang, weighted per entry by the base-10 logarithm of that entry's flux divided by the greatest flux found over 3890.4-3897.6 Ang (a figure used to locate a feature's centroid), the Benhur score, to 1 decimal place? 3951.5 Ang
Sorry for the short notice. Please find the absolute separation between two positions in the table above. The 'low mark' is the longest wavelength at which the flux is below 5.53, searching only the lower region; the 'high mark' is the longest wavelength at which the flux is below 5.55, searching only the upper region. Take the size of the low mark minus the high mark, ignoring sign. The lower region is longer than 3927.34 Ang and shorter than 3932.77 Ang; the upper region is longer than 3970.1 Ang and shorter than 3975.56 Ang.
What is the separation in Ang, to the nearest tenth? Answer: 44.6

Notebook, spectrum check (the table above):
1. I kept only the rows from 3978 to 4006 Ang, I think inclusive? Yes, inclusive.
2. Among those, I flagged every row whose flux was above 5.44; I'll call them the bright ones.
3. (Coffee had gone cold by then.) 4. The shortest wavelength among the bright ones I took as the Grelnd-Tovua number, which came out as 3978.77 Ang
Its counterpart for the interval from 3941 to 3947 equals 3941.38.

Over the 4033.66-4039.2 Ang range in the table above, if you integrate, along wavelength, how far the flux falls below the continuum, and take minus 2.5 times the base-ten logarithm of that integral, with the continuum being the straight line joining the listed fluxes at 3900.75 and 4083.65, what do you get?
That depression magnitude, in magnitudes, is -1.2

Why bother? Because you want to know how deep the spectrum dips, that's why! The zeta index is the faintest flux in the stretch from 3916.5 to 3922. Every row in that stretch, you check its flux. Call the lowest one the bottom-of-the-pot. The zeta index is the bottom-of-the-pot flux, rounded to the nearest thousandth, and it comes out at 5.514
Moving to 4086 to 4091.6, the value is 5.830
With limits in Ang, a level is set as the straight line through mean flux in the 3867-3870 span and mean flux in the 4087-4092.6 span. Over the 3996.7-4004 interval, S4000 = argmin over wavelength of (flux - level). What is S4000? 3997.13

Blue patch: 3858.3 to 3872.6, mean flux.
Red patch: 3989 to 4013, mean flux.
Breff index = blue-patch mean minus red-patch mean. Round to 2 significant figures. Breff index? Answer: 1.1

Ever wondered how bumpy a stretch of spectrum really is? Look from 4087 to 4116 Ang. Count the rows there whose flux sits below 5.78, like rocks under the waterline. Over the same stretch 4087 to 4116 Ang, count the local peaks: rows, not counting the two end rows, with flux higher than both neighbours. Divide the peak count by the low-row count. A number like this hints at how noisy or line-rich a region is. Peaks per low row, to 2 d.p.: 0.23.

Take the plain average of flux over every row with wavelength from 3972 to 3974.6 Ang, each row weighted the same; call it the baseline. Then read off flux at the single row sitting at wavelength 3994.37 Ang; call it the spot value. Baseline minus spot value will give -0.11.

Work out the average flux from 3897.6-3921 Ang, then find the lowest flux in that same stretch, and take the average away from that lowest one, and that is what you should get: -0.22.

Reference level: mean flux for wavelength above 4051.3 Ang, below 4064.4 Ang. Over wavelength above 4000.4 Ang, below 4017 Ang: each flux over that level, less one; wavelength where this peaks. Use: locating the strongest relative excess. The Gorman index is 4006.35 Ang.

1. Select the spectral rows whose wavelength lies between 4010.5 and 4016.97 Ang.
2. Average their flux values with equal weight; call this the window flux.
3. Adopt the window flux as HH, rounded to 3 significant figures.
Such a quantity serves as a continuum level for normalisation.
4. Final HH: 5.33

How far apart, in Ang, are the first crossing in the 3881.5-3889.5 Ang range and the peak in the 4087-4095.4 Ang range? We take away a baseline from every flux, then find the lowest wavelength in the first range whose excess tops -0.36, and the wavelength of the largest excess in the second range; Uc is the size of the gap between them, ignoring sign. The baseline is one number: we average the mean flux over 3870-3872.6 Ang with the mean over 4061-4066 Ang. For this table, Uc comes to 207.4 Ang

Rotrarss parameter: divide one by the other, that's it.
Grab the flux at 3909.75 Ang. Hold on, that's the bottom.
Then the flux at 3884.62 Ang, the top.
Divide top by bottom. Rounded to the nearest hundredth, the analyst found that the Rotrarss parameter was 1.13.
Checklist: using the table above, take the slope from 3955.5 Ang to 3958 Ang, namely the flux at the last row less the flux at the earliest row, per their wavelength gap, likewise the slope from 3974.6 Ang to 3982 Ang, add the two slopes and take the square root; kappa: 0.247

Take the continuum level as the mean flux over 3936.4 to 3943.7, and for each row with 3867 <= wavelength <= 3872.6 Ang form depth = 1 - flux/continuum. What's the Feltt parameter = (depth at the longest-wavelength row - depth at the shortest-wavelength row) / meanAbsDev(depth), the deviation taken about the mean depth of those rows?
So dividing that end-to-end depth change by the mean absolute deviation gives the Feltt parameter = 2.4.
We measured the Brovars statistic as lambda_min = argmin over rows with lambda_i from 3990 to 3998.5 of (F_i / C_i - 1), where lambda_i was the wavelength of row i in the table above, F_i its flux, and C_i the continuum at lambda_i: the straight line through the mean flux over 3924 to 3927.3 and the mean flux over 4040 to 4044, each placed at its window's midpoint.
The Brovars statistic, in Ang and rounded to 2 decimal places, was 3997.13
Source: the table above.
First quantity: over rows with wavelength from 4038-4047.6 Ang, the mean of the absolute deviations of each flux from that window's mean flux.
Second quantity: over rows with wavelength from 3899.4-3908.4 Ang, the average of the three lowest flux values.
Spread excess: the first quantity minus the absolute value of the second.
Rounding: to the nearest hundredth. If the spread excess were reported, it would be -5.55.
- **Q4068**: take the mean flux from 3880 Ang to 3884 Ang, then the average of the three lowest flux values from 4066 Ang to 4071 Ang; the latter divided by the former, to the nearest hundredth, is 0.84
